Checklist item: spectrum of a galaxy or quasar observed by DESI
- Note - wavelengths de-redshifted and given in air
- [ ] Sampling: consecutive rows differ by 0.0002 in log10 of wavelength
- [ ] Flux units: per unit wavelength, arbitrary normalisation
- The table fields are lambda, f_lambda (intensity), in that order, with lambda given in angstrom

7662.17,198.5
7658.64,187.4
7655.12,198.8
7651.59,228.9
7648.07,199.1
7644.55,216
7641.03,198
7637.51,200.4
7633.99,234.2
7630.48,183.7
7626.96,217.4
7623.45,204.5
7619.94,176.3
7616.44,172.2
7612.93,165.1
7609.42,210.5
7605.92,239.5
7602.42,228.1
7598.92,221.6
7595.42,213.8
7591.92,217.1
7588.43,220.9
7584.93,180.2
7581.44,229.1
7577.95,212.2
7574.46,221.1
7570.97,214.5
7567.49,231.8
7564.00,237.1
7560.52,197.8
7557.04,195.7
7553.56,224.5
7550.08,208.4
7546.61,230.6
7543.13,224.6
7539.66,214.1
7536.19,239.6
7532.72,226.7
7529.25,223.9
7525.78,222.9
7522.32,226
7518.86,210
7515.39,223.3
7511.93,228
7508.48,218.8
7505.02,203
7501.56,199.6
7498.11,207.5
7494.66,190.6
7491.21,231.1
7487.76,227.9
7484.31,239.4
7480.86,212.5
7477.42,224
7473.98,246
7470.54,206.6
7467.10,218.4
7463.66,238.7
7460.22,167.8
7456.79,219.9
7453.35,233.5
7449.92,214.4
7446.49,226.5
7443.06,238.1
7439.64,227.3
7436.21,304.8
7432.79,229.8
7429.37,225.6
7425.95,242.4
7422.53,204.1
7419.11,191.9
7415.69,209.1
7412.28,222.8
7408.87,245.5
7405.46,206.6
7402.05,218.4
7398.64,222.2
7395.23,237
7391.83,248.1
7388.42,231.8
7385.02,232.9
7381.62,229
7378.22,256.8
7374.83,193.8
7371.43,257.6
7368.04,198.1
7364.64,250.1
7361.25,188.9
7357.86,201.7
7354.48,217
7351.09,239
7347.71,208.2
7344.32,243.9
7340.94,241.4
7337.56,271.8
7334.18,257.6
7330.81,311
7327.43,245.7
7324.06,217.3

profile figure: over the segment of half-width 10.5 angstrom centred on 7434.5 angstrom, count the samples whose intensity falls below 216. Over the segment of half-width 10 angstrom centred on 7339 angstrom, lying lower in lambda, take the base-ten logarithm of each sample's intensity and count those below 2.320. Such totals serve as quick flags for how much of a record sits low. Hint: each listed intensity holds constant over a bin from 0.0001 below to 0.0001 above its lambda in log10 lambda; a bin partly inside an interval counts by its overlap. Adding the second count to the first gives 1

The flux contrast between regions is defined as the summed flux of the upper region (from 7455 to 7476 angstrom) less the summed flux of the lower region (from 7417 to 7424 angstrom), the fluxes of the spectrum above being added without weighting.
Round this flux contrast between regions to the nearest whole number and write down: 901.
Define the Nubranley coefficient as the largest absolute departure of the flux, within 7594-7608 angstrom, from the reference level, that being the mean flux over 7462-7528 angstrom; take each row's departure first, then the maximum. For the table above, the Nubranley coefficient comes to 19.8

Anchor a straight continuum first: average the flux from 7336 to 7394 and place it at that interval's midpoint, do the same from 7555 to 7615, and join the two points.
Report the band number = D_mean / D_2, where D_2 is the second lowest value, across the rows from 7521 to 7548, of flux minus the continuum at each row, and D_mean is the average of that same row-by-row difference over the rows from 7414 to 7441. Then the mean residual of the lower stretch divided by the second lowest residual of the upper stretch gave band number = 0.85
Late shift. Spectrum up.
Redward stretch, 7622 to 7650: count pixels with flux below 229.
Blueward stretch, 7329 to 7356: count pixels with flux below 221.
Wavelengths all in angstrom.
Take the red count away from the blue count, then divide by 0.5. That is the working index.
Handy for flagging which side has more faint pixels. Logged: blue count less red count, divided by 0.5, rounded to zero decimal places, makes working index -10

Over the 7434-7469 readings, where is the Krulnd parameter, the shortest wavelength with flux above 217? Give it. 7436.21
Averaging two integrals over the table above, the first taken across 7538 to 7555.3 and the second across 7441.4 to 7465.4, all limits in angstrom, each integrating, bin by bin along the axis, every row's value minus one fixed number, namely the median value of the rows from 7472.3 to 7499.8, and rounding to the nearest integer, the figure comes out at -121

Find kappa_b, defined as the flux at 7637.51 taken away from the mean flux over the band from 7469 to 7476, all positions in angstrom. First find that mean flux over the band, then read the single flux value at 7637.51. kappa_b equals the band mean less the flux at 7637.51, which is 26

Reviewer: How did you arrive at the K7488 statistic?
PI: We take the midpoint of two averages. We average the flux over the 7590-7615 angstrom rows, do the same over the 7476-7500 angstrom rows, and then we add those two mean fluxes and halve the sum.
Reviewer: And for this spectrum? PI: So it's 216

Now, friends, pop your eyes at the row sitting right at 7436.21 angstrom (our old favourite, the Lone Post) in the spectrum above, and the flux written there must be 304.8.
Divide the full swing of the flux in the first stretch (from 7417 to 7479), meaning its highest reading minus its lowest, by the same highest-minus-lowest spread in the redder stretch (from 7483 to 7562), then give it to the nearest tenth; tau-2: 2.8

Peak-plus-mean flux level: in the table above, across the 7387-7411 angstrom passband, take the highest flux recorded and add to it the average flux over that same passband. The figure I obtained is 478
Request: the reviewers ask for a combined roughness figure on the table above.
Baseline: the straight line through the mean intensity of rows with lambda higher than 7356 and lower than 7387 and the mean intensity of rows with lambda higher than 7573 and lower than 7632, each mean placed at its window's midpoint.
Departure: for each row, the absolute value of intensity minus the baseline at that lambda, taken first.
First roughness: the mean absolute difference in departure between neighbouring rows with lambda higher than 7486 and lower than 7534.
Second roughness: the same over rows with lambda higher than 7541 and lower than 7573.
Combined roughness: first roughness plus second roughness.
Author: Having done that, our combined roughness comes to 16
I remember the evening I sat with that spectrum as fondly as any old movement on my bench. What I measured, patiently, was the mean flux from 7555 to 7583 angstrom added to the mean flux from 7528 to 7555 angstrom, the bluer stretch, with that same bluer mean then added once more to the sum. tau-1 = 666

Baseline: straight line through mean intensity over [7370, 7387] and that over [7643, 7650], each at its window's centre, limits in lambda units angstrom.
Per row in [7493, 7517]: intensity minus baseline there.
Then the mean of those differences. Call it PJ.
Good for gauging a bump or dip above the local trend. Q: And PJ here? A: -11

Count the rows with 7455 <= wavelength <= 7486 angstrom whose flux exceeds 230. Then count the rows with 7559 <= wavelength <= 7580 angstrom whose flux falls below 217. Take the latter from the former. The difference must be 0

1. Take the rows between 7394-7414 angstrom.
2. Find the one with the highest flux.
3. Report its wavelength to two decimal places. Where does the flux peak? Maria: 7408.87 angstrom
